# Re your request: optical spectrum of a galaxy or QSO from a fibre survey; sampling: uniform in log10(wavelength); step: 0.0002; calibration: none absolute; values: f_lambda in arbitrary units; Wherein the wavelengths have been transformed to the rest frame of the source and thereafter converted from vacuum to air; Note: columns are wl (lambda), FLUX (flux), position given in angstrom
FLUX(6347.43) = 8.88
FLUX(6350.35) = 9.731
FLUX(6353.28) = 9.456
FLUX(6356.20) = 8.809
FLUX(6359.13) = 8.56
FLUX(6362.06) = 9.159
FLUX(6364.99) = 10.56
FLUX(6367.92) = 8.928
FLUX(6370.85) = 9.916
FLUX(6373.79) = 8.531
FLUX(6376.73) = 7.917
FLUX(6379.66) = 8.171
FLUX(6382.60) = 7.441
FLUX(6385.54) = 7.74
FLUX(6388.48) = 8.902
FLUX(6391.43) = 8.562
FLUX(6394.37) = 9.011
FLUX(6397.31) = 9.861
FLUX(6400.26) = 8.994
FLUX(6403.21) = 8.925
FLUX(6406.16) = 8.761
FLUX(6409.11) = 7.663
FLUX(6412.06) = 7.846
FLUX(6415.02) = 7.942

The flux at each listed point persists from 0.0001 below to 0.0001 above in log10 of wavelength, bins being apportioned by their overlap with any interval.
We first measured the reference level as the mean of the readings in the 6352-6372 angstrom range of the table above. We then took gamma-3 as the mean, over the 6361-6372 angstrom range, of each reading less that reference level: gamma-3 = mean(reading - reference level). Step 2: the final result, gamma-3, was 0.3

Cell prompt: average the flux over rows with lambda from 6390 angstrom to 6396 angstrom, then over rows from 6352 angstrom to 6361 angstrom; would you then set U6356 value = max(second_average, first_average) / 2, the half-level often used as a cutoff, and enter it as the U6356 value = 4.47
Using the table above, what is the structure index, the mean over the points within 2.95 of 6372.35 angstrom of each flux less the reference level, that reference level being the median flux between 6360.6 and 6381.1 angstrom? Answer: 0.3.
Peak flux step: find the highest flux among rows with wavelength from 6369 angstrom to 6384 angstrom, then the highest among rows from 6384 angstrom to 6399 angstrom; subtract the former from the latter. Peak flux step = -0.1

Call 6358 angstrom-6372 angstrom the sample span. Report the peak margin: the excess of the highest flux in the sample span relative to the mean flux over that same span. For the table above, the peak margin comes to 1.1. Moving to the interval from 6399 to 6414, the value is 0.6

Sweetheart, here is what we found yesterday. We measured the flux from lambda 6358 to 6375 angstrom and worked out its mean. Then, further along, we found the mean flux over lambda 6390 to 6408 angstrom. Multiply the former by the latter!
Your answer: 83.7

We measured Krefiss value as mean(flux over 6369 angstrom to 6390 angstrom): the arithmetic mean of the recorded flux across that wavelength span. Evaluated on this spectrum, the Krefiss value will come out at 8.4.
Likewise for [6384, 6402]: 8.8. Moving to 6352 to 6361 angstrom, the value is 8.9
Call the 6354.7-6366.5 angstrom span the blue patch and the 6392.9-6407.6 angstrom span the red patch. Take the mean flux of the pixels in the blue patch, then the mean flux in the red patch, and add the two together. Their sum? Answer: 18.4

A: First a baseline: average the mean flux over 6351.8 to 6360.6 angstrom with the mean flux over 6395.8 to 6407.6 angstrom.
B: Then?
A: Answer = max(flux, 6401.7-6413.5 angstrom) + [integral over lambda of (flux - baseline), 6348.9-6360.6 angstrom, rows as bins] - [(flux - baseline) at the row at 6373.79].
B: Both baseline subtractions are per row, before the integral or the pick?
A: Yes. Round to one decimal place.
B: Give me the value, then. 10.6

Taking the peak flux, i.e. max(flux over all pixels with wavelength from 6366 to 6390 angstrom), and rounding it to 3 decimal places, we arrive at 9.916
